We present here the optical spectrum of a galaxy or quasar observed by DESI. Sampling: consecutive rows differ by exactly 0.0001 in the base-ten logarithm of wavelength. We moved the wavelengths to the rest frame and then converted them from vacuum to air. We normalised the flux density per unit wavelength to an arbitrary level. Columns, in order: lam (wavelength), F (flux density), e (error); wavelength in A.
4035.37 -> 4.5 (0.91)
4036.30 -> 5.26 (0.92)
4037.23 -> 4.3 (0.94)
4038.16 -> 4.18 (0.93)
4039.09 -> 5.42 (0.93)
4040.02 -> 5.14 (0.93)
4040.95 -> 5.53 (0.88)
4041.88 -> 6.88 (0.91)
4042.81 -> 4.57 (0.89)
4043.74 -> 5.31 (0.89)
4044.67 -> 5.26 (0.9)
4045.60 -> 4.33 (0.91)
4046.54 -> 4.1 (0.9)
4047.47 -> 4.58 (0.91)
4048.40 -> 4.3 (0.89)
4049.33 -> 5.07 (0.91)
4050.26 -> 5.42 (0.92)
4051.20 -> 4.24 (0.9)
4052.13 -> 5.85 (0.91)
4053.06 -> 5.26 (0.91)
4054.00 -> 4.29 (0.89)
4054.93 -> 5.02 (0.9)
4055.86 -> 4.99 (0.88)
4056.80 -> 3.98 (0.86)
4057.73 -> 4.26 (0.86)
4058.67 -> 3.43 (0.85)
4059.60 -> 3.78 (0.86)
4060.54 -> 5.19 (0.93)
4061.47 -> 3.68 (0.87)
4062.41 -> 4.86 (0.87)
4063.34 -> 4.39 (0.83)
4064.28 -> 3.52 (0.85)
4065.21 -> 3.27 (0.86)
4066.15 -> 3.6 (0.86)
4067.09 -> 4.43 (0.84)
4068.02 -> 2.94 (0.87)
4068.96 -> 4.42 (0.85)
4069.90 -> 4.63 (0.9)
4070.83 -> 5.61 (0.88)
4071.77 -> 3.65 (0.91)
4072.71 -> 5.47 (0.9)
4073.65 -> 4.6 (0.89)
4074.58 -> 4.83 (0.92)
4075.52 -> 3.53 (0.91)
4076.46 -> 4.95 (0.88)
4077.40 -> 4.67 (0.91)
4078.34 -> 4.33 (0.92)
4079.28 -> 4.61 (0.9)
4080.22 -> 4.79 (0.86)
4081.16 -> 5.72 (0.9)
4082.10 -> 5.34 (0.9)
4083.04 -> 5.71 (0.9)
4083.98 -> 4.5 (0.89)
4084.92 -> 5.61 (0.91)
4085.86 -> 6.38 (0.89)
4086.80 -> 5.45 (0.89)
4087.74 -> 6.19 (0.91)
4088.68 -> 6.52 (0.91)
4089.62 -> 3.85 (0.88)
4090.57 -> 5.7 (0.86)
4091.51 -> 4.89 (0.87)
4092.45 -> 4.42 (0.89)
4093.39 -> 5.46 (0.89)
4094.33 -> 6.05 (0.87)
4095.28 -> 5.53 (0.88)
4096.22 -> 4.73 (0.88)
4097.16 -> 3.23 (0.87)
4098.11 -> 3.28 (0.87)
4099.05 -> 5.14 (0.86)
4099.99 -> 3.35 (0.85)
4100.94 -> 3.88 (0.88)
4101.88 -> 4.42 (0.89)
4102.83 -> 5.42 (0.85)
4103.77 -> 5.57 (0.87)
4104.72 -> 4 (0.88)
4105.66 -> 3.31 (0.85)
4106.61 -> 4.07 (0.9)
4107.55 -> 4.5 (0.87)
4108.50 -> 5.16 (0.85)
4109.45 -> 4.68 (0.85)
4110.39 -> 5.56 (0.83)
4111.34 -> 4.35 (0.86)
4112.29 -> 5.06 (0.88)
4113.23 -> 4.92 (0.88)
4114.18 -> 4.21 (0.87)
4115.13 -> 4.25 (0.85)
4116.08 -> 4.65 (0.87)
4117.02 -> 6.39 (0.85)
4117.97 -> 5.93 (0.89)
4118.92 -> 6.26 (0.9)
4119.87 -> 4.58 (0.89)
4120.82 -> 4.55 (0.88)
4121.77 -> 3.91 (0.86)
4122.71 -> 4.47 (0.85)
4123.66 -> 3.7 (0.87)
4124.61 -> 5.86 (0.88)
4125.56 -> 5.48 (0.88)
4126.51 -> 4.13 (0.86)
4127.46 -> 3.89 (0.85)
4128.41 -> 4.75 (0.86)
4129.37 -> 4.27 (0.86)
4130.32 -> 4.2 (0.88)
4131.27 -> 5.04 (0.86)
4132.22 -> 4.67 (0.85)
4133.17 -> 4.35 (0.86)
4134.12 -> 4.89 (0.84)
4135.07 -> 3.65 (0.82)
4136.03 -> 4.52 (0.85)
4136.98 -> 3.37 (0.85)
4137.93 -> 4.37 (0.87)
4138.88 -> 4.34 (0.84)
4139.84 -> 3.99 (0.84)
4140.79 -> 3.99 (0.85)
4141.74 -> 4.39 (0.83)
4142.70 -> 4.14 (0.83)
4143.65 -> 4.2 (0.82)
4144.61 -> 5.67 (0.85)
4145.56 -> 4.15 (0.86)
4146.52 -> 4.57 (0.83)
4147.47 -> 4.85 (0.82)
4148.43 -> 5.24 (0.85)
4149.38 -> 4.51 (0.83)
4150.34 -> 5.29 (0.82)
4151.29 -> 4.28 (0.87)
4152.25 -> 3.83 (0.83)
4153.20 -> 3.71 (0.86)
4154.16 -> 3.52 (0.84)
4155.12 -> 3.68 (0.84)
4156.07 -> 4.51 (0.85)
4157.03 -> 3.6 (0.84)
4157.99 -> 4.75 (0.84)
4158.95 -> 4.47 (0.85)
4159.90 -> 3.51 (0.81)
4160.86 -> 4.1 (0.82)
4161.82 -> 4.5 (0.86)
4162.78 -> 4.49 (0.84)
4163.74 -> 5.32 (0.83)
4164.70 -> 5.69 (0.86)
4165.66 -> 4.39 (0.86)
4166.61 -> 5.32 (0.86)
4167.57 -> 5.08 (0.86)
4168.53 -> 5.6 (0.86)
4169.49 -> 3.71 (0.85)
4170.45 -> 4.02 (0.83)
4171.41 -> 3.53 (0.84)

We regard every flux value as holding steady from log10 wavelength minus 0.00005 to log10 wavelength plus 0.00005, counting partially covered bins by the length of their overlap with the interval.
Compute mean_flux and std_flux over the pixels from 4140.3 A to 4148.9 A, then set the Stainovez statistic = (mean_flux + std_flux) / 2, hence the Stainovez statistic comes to 2.6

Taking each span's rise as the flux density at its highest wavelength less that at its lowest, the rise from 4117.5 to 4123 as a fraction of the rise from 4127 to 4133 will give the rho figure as -1.9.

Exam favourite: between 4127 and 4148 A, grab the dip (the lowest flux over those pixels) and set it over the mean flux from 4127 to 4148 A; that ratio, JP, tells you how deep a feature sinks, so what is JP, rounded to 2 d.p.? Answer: 0.77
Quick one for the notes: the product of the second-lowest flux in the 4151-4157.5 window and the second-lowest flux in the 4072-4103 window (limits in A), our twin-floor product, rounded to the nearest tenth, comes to 11.8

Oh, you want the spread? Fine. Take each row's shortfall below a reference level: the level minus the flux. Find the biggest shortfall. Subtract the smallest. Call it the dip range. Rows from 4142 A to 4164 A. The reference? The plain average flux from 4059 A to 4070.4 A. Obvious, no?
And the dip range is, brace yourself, 2.2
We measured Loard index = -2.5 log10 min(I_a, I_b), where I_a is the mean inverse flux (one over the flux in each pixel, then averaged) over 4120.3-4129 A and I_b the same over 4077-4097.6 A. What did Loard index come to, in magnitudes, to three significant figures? 1.75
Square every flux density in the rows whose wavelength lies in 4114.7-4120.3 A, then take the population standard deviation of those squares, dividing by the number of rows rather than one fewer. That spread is 9.3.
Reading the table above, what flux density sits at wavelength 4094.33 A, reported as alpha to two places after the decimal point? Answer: 6.05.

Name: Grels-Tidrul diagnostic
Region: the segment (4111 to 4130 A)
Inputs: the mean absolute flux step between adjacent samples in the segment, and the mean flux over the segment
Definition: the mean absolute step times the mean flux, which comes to 3.4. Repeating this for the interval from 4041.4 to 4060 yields 3.4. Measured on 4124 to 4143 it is 2.5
